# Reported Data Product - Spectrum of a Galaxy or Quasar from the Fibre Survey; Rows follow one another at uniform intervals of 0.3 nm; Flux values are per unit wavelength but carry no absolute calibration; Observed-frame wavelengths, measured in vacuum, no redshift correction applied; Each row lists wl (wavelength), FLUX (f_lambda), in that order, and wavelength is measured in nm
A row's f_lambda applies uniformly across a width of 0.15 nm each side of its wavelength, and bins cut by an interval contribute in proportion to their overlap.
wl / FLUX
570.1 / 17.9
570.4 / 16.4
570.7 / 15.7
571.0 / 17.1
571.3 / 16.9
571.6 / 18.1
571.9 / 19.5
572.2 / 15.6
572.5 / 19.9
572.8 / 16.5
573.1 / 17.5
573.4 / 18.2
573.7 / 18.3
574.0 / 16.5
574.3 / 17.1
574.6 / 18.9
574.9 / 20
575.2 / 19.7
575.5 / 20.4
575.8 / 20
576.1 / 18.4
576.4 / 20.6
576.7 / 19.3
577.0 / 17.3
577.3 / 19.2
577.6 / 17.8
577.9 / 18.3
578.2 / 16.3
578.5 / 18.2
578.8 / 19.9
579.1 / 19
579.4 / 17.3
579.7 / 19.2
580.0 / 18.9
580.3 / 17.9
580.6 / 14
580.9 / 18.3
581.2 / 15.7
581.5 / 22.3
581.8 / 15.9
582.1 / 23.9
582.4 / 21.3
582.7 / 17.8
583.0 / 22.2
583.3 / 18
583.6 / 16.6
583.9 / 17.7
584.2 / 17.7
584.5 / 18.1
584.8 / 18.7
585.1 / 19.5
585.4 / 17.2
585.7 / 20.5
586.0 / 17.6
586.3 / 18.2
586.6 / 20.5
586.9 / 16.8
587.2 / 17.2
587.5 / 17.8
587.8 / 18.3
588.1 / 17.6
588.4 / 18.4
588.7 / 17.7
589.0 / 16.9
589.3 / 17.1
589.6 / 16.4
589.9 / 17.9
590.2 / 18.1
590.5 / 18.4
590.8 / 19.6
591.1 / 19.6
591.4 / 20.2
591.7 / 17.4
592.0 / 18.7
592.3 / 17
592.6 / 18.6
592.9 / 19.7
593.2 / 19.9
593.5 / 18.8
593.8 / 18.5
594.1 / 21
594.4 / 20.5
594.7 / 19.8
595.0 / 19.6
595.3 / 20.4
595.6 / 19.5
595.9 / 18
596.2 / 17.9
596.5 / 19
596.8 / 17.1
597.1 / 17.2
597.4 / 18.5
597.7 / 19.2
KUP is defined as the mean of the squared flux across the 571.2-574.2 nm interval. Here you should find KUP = 315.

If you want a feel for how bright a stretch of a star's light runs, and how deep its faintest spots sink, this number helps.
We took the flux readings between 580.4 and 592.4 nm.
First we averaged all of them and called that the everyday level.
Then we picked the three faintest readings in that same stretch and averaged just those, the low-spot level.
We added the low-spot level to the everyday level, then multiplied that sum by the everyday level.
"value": 614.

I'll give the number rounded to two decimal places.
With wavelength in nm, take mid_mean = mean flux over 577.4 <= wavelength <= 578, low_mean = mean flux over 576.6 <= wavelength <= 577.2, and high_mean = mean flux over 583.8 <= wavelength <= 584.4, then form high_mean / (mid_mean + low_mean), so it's 0.49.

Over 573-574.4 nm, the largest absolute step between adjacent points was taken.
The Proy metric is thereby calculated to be 1.8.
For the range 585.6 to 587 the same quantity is 3.7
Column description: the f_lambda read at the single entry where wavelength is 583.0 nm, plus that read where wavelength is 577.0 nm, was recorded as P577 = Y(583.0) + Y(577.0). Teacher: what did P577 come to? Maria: 39.5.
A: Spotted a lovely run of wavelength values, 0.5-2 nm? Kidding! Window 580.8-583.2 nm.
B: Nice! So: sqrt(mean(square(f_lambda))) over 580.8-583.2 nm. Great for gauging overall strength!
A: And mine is 19.9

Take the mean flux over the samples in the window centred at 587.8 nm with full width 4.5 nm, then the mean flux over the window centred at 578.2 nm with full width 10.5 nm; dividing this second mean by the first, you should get 1.04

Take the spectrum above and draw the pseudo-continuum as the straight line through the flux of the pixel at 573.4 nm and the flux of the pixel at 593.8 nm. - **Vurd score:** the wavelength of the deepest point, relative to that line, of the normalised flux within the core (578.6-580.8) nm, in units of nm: 580.6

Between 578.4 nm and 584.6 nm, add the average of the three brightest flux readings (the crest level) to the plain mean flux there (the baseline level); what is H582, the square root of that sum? 6.43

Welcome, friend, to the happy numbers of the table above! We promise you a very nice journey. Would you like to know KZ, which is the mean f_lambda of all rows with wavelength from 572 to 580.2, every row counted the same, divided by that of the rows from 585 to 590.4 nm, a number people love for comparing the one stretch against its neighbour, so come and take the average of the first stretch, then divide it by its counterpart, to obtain 1.03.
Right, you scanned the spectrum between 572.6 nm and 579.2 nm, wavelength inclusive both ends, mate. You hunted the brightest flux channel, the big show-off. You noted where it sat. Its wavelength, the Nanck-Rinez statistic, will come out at 576.4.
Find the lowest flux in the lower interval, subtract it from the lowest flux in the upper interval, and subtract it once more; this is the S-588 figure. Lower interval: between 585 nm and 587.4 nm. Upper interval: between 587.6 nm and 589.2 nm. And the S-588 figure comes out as -16.7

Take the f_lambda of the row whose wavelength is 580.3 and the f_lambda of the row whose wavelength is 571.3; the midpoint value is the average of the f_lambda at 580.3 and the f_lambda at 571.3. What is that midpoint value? 17.4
